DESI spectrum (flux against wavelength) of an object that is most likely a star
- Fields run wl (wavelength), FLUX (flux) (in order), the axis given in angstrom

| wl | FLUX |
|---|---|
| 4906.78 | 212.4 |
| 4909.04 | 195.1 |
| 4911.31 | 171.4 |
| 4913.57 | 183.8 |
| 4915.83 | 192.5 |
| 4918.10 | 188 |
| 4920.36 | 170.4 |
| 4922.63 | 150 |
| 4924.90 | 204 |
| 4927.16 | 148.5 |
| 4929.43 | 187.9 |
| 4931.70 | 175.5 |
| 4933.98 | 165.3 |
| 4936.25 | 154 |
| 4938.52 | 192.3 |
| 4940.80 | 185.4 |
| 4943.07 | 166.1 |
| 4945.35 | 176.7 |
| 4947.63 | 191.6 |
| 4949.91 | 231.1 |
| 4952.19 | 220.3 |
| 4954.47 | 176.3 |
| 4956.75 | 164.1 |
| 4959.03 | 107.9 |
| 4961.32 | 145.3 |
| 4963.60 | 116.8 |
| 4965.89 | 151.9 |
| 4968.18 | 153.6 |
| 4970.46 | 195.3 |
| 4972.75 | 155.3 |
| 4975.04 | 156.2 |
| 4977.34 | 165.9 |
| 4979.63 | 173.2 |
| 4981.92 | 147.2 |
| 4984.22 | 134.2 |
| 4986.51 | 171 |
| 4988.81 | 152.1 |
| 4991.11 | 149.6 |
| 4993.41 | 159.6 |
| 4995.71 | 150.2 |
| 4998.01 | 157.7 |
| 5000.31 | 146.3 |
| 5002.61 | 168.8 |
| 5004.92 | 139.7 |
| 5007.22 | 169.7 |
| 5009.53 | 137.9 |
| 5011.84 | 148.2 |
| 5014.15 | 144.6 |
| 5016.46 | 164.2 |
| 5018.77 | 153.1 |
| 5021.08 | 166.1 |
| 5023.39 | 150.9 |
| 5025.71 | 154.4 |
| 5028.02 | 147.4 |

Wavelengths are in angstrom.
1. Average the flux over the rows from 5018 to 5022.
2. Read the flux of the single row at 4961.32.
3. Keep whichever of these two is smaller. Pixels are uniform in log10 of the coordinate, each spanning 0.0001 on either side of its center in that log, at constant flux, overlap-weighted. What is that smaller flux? 145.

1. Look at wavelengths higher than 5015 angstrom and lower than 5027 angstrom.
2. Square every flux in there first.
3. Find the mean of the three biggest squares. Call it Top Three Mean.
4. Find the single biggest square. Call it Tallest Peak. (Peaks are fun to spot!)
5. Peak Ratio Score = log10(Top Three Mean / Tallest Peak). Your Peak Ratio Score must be -0.02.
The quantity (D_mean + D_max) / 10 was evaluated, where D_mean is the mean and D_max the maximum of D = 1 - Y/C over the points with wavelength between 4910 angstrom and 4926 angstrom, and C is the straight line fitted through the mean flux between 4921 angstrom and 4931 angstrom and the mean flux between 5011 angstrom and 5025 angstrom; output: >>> 0.0101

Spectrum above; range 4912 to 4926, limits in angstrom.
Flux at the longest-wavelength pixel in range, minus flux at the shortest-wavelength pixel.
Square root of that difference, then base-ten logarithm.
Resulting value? 0.65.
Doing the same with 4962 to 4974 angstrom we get 0.79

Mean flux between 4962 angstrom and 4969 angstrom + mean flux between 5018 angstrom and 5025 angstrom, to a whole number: 297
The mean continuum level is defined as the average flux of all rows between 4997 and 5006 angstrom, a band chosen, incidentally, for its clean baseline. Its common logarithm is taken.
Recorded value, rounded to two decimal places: 2.19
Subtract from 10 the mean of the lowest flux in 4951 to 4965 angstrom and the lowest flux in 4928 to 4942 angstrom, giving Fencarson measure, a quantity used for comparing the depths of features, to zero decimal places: -121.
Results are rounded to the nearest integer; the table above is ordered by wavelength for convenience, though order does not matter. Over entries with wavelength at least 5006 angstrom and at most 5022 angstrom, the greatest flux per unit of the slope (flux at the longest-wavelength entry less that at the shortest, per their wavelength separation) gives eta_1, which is -653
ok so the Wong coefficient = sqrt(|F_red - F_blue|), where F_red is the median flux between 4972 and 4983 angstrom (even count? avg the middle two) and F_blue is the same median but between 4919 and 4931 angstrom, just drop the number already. 3.8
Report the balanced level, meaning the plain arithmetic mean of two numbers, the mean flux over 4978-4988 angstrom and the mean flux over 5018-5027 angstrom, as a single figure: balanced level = 156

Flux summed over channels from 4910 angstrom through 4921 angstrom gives 906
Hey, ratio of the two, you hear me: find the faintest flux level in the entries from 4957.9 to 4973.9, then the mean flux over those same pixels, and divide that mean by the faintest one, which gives 1.36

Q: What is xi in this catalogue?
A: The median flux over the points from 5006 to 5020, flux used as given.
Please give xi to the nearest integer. 151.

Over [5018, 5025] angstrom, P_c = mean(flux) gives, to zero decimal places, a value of 157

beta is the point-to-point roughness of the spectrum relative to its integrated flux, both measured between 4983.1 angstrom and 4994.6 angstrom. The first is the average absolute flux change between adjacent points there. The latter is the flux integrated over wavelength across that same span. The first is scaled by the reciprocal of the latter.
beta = 0.010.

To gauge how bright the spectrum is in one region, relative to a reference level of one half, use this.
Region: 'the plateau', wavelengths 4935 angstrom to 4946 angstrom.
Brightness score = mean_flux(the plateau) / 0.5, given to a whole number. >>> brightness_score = 350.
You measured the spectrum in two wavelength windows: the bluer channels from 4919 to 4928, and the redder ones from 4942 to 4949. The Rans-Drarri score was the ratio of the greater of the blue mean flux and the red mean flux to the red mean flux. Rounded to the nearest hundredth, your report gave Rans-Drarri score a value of 1.00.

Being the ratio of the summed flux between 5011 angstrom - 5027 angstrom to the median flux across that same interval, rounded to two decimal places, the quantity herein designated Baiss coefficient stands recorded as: 7.06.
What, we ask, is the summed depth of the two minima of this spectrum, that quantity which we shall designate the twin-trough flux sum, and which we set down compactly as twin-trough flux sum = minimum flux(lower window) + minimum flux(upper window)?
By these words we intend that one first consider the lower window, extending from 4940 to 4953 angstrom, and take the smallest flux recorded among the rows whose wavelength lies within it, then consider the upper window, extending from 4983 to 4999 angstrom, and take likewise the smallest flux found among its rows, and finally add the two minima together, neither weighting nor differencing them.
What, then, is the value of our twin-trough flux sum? 300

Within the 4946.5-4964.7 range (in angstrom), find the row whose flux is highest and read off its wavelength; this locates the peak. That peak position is 4949.91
